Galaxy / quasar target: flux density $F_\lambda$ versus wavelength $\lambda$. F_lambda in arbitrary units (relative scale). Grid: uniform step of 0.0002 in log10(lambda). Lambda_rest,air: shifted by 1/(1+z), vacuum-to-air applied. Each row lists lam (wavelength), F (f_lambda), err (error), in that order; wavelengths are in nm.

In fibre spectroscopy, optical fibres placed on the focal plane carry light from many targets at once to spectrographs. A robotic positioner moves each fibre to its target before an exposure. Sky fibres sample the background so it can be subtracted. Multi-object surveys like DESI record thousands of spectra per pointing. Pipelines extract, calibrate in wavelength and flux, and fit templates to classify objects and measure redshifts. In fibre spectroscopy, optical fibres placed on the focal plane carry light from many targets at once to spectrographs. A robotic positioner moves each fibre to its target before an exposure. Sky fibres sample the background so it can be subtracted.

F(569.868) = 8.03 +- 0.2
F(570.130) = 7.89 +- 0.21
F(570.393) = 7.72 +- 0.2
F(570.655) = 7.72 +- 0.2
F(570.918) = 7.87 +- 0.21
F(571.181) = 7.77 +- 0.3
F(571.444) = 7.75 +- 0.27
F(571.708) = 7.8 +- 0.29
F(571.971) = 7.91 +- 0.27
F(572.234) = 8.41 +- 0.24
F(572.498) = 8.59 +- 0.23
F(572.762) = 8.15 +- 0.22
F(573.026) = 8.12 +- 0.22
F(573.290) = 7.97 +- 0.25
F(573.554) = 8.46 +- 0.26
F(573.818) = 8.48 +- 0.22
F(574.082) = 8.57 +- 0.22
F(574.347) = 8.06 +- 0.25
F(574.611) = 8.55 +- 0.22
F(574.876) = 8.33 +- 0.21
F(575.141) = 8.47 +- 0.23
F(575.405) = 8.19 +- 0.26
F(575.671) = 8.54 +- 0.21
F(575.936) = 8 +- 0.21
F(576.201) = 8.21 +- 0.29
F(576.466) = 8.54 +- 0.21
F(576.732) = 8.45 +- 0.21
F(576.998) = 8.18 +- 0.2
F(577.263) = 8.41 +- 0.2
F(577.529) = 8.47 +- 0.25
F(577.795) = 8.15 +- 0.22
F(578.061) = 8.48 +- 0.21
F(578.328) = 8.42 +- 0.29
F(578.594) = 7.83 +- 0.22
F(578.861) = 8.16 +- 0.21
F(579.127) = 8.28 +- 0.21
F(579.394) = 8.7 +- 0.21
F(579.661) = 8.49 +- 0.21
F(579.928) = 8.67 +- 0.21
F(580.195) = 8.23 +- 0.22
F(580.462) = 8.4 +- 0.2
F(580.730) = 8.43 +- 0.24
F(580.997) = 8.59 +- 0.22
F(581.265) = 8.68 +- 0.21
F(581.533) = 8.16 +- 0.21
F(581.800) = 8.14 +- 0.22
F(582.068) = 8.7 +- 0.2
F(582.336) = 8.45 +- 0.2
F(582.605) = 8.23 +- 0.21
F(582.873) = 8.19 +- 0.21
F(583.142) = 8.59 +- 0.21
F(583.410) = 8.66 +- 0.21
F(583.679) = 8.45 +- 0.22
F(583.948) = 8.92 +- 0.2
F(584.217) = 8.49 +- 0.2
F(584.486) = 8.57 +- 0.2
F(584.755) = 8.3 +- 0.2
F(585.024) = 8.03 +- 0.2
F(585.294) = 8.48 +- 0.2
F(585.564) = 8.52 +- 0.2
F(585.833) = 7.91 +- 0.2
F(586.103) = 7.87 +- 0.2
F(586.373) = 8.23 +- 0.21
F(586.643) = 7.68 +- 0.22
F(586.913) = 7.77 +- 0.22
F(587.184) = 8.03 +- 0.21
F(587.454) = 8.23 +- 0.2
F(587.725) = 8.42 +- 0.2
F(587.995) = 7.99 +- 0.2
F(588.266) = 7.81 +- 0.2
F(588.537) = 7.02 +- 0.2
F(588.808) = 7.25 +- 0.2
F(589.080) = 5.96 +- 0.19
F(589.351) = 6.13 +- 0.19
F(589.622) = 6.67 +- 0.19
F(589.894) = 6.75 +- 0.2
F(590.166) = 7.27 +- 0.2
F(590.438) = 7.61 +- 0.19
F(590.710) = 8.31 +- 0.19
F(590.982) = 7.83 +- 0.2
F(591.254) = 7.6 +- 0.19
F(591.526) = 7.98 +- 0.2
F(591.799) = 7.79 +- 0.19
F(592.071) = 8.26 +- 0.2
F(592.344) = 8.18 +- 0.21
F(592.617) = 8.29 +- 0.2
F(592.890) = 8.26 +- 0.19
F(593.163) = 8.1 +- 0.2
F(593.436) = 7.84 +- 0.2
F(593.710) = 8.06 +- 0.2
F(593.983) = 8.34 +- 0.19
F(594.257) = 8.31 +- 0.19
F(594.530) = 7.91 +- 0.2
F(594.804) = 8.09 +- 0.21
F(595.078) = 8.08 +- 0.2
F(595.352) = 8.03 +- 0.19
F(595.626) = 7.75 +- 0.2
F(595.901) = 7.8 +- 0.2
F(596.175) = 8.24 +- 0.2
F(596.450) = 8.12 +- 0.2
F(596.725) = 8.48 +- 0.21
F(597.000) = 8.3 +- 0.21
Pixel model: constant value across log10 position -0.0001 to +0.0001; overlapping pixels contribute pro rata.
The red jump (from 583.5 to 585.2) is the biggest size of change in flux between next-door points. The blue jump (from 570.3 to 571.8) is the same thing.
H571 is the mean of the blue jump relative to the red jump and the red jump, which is 0.39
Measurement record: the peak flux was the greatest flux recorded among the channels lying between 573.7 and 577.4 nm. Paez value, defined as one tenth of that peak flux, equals 0.857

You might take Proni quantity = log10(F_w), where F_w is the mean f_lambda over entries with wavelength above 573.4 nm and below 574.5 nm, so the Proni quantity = 0.924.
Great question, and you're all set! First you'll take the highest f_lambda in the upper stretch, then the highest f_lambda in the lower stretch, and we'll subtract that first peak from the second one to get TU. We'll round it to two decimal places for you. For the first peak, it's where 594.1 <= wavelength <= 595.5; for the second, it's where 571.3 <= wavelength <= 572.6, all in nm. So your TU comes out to 0.28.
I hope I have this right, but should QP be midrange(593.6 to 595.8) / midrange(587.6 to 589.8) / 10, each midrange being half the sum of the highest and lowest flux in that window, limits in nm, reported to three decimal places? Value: 0.112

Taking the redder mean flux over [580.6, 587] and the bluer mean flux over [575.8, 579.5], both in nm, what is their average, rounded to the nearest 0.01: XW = 8.32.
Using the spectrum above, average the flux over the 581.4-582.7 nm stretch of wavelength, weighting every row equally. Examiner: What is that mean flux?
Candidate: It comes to 8.34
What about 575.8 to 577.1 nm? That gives 8.28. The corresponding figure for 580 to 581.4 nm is 8.47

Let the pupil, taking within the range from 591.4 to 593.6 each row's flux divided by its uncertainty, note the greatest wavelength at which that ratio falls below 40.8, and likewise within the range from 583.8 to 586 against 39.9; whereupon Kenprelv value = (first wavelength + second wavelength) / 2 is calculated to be 589.63 nm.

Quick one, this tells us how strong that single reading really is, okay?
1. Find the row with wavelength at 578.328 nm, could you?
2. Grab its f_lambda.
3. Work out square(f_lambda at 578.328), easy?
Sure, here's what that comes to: 71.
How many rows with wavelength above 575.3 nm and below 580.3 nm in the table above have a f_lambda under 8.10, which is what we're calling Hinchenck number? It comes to 2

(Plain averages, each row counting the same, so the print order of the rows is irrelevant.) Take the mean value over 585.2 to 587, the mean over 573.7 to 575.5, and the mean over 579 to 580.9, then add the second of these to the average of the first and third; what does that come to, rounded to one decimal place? 16.6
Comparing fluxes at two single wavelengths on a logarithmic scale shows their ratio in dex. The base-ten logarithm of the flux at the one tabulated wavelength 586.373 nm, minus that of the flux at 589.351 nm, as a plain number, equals 0.13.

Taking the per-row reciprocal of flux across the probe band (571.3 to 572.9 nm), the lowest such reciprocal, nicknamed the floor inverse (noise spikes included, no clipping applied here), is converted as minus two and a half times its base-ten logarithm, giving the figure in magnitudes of 2.33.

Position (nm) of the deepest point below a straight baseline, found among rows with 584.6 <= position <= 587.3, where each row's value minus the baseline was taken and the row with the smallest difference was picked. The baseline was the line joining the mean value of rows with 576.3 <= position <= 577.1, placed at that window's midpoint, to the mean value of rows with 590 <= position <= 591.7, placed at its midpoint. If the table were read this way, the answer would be 586.643 nm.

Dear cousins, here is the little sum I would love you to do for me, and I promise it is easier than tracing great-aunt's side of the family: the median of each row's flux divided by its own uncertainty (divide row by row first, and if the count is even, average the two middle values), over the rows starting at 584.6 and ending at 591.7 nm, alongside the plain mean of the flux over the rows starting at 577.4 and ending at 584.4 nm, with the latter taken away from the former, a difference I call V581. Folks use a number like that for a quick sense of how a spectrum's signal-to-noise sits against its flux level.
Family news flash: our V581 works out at 30.8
